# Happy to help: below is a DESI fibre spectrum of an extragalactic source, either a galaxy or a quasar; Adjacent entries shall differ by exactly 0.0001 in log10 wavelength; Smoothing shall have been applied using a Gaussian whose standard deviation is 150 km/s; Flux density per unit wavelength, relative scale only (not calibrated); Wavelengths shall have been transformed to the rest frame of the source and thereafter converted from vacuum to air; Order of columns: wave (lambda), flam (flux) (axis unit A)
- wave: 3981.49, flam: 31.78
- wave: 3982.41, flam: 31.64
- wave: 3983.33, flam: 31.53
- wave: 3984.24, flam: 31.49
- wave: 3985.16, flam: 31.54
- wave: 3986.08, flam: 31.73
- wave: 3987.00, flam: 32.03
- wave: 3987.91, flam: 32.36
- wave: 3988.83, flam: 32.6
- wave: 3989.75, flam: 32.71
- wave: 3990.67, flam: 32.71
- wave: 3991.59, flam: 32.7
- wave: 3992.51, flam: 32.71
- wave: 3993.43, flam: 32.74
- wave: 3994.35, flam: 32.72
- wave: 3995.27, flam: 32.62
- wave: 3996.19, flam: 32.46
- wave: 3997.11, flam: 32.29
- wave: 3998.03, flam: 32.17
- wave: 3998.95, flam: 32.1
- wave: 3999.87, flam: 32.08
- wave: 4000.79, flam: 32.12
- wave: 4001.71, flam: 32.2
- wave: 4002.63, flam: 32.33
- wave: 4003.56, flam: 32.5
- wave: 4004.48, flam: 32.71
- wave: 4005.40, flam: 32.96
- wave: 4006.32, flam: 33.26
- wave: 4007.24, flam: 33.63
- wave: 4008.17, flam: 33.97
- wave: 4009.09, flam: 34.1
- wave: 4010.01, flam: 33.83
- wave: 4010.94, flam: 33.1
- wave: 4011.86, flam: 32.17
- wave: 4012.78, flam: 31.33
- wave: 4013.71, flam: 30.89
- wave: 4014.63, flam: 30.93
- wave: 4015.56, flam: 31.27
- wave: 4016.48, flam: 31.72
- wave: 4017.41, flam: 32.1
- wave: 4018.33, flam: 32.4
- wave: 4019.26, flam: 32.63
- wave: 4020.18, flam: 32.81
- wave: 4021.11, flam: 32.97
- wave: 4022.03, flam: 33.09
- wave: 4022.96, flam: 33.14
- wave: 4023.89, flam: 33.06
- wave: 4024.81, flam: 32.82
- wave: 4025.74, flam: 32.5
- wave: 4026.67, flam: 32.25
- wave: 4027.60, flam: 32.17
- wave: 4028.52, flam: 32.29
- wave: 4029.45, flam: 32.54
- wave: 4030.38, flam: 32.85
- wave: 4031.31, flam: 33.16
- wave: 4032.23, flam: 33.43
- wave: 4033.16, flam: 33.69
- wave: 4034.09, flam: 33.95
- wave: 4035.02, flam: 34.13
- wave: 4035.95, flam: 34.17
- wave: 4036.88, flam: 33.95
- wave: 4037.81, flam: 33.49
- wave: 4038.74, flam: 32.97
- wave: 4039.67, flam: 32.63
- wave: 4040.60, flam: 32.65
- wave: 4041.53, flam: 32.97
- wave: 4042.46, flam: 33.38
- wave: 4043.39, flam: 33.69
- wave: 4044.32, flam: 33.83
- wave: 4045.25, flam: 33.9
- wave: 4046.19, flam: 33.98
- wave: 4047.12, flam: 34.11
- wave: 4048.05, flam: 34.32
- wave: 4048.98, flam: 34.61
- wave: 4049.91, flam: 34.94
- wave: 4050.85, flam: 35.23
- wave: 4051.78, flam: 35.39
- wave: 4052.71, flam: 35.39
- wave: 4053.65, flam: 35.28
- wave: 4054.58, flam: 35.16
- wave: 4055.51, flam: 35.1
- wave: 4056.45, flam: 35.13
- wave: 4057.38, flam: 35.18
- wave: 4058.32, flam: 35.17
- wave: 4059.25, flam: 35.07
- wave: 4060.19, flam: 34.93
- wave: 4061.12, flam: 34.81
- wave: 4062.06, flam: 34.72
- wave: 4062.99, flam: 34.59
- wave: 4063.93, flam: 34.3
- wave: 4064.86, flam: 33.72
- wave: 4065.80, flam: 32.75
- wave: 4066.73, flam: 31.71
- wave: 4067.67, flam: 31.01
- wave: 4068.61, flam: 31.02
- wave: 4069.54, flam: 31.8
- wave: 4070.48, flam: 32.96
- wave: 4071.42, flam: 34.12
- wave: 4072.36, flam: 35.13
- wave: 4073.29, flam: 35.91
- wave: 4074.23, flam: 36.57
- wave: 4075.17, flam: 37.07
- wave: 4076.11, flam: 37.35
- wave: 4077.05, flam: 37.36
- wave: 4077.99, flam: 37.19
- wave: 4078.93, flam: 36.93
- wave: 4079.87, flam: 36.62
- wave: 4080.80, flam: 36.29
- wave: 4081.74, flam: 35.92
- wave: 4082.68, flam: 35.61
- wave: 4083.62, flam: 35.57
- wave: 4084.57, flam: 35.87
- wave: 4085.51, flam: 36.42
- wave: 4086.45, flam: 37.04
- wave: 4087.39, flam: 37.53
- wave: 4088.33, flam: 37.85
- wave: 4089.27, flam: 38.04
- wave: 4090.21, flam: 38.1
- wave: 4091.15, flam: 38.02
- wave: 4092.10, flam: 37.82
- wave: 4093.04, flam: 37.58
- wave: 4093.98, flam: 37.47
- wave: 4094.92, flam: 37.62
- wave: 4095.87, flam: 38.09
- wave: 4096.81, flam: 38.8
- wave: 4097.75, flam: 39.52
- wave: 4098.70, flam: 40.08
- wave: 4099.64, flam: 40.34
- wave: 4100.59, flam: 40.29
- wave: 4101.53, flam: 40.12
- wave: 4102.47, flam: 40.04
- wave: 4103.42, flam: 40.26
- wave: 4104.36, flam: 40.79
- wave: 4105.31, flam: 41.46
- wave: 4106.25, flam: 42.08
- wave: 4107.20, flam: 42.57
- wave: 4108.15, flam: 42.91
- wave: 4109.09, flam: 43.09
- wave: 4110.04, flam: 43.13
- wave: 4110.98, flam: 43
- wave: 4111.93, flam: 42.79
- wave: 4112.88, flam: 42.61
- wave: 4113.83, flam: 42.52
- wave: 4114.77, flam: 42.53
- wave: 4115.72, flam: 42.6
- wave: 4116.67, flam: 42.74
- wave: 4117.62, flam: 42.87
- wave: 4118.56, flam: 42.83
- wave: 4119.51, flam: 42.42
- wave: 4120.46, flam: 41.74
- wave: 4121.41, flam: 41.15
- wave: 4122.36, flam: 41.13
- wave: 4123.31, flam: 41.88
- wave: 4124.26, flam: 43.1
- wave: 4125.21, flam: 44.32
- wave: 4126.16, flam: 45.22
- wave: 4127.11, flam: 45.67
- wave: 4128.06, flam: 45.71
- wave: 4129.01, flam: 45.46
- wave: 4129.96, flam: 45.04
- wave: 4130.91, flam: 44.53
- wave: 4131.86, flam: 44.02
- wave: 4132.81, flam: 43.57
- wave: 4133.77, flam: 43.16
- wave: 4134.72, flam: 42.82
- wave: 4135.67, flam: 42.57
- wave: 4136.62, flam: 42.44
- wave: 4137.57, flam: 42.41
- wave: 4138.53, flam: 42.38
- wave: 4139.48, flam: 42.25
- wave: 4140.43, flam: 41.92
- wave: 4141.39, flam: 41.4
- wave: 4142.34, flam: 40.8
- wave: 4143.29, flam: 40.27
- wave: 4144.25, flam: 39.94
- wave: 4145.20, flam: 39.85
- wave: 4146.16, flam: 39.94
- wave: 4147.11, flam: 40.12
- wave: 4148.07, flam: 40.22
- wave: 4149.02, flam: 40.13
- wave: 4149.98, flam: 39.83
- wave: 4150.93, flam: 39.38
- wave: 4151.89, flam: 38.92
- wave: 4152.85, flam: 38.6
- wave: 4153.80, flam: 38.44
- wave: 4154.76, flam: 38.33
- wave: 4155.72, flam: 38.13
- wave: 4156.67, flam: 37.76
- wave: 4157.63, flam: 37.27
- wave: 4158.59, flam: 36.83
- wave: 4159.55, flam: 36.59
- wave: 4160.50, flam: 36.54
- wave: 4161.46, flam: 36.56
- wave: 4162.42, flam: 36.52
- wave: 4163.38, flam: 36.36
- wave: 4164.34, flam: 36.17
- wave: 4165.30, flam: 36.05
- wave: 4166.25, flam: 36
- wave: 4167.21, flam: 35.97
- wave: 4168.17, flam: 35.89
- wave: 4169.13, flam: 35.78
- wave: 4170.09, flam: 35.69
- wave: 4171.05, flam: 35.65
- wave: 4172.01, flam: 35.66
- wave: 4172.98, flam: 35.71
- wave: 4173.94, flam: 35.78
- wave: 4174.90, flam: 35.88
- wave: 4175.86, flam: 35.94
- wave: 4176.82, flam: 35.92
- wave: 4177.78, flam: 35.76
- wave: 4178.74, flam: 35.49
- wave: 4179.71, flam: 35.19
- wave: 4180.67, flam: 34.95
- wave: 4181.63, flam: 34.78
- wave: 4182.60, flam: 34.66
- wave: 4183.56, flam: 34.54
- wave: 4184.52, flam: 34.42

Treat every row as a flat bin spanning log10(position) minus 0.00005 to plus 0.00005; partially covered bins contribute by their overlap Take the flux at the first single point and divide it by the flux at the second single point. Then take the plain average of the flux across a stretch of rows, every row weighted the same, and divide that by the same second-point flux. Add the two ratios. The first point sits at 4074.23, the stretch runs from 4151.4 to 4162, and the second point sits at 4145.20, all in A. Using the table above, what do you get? 1.86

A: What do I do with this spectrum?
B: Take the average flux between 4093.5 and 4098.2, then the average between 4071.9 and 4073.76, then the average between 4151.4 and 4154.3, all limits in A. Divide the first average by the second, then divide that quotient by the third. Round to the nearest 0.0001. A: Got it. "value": 0.0279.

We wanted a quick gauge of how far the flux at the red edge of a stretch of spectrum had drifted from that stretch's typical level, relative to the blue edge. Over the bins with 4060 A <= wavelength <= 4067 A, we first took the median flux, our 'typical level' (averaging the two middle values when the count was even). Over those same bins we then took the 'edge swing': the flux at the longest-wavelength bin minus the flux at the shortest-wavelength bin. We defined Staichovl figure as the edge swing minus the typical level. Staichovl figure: -38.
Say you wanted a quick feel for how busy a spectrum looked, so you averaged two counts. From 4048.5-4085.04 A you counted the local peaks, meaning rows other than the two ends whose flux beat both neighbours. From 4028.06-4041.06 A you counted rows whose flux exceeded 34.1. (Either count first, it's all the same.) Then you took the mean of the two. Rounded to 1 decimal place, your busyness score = 2.0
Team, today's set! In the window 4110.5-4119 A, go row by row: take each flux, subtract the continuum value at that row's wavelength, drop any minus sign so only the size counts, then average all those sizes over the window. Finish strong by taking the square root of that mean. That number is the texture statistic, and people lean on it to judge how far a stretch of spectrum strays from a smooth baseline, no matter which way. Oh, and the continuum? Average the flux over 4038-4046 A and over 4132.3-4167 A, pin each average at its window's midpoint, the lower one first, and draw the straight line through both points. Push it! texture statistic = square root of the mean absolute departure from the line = 2.3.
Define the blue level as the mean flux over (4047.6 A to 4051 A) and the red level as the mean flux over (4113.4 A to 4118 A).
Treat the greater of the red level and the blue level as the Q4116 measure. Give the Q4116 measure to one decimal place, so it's 42.7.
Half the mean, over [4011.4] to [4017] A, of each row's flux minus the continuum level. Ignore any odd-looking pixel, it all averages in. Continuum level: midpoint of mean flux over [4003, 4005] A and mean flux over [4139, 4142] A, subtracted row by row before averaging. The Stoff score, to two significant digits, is -2.9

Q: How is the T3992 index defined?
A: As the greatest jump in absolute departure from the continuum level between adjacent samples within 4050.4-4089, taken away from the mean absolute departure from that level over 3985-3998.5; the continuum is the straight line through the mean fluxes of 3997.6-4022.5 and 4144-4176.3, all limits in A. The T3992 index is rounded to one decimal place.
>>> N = -0.6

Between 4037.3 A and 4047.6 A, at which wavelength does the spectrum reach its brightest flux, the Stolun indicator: 4047.12 A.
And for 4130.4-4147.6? 4130.91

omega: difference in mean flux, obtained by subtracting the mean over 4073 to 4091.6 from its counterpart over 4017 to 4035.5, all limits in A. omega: -4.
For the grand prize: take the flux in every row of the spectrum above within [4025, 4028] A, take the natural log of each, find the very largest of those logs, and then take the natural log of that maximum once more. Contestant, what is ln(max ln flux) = 1.25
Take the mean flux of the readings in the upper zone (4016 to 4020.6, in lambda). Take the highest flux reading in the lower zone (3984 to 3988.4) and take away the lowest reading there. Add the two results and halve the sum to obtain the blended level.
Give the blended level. 16.6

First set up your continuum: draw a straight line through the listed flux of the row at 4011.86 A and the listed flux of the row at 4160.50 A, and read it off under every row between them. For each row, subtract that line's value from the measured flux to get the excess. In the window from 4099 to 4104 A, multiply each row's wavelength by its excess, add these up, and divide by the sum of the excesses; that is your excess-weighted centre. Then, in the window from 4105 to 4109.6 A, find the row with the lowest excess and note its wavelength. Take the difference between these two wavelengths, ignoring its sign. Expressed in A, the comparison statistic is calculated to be 3.8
